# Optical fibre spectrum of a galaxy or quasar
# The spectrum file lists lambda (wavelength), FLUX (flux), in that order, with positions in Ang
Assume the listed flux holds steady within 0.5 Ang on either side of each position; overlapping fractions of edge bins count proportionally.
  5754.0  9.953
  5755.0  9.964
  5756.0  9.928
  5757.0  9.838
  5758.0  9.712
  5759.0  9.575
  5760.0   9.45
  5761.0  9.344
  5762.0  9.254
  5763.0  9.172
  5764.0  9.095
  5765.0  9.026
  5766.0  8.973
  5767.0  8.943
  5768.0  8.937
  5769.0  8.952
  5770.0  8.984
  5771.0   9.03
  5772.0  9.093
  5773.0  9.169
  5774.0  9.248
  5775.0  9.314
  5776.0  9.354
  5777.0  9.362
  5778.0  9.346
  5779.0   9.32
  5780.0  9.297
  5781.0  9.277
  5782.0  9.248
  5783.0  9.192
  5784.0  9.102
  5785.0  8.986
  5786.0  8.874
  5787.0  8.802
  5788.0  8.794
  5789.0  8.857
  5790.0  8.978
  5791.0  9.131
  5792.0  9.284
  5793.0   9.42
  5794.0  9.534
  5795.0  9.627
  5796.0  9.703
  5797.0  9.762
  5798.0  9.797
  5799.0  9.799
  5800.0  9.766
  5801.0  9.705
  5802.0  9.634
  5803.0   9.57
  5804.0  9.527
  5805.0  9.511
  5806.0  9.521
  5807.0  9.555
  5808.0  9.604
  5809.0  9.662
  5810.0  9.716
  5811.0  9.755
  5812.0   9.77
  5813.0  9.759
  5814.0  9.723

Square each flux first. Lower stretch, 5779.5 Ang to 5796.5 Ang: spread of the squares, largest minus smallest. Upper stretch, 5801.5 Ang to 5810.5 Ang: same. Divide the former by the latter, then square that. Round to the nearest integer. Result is 18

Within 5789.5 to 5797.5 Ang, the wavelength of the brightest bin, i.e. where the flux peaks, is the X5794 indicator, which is 5797.0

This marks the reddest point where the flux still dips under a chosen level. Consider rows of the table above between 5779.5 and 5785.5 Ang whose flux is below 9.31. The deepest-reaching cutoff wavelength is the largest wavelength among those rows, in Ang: 5785.0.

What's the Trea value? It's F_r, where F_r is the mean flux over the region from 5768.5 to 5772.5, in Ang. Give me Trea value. 9.01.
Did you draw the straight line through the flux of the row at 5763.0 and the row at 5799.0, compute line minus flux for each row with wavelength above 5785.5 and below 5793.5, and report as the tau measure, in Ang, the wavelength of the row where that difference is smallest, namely 5793.0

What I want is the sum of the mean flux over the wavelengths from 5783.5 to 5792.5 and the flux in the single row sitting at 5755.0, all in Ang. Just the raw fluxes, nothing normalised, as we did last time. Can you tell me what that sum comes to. 18.9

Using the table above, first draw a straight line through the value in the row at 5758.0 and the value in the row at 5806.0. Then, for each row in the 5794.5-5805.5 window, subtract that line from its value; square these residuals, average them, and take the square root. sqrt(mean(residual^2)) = 0.2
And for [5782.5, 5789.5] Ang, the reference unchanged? 0.7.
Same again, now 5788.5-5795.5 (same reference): 0.4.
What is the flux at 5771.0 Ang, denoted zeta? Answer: 9.03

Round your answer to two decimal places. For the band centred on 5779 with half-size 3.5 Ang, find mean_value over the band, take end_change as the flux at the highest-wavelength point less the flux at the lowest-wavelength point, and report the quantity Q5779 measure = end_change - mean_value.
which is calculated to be -9.42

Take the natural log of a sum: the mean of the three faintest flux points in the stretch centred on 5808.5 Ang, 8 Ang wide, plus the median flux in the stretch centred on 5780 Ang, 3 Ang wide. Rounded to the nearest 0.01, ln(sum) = 2.94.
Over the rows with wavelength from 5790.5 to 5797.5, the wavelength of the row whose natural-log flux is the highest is 5797.0 Ang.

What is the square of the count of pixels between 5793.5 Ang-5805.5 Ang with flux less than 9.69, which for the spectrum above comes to 36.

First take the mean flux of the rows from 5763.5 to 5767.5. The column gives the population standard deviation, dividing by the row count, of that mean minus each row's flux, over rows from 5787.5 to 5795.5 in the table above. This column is 0.29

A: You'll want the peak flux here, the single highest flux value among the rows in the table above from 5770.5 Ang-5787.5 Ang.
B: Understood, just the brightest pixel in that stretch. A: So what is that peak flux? 9.362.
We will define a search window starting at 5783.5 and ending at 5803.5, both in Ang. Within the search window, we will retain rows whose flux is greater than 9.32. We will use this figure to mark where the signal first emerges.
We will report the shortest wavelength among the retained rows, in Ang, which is 5793.0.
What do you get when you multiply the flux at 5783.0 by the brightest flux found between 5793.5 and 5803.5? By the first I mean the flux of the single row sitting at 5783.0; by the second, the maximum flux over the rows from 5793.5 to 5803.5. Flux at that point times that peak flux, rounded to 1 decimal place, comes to 90.1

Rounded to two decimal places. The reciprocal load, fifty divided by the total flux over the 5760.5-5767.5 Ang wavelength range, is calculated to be 0.78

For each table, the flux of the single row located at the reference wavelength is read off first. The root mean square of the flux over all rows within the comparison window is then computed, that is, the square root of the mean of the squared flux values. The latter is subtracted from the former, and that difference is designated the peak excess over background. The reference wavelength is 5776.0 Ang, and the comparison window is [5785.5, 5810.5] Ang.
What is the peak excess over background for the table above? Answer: -0.1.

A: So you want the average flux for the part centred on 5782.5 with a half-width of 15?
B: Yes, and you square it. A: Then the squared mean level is 84.6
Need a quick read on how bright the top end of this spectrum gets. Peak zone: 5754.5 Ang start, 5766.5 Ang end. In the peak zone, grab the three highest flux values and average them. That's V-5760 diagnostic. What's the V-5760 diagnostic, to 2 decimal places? 9.91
